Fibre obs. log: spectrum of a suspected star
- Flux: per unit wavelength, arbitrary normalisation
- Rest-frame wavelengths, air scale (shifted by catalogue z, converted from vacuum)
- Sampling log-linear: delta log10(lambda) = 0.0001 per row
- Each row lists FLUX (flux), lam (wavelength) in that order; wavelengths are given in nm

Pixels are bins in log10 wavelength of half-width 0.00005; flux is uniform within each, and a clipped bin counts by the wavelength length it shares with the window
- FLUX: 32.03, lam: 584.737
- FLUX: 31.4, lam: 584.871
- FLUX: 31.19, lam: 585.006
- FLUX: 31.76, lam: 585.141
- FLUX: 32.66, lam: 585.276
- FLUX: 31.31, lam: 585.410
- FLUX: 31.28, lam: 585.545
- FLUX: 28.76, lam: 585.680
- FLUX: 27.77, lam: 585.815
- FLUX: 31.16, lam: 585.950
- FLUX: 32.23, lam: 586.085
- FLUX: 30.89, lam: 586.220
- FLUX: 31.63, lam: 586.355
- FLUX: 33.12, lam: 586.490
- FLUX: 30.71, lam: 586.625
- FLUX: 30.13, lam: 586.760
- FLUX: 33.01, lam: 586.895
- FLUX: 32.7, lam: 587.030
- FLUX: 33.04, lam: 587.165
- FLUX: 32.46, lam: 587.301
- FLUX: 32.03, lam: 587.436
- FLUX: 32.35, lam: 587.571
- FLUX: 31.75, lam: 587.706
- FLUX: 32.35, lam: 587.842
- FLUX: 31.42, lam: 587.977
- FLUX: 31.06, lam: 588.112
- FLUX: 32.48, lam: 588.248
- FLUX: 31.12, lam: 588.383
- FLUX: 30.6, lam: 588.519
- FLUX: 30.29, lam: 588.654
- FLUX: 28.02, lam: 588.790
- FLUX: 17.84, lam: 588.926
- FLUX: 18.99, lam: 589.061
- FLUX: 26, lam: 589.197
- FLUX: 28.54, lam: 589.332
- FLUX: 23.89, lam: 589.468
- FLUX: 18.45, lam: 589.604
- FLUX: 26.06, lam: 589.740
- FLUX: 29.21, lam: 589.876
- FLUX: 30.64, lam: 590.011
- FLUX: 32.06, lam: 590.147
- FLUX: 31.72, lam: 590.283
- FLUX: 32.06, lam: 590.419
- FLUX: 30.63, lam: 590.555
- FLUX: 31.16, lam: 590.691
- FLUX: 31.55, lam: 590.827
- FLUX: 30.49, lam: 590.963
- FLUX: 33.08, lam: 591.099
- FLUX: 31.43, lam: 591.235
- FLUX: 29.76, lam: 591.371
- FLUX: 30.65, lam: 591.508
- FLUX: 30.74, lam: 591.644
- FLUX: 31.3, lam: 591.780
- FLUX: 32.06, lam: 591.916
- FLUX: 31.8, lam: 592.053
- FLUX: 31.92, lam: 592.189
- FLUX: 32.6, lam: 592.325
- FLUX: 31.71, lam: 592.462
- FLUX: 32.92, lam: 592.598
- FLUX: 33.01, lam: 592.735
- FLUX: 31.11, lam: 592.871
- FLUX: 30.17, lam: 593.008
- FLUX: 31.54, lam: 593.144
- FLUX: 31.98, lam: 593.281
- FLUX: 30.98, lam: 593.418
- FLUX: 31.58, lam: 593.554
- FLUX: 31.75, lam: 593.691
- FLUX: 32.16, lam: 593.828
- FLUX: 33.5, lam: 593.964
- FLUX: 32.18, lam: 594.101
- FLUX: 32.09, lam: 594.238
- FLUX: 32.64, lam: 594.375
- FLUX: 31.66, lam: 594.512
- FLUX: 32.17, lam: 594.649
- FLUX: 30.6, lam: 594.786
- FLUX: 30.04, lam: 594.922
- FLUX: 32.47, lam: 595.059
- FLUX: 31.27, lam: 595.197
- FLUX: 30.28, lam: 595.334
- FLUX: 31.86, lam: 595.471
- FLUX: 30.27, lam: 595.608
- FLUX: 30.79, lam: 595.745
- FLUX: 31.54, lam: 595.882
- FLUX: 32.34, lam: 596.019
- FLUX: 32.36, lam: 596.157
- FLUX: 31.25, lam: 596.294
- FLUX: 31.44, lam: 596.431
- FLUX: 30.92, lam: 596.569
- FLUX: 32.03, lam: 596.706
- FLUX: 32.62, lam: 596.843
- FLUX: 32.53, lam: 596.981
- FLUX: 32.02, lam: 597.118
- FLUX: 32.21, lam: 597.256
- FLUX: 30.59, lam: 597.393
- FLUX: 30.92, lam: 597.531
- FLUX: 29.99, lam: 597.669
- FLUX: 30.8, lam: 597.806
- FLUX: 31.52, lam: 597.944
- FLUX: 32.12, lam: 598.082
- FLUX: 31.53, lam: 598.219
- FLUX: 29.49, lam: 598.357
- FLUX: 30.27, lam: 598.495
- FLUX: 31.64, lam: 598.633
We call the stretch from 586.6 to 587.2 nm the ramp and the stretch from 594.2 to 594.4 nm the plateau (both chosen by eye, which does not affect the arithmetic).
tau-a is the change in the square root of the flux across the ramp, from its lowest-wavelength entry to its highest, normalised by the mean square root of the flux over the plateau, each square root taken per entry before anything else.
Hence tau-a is 0.036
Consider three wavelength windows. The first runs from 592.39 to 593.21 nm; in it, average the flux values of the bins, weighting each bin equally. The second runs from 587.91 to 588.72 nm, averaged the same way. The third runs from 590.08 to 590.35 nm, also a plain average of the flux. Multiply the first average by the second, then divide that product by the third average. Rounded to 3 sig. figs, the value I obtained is 31.0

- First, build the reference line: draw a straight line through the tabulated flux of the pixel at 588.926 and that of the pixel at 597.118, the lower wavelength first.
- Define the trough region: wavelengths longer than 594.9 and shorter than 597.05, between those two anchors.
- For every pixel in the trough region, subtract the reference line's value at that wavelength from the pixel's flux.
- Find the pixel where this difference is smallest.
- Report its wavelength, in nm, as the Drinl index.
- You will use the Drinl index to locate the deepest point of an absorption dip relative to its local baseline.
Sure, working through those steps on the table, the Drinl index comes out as 596.569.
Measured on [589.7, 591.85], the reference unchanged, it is 589.740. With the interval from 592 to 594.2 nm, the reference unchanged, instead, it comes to 593.008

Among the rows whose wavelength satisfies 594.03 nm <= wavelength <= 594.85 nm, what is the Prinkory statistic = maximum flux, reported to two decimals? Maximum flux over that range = 32.64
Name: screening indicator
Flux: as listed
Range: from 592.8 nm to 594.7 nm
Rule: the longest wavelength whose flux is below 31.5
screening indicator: 593.418 nm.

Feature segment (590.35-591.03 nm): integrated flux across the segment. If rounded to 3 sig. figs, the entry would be 21.2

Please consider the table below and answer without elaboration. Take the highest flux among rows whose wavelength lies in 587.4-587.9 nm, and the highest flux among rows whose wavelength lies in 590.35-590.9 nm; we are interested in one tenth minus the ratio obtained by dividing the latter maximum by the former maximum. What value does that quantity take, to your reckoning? -0.891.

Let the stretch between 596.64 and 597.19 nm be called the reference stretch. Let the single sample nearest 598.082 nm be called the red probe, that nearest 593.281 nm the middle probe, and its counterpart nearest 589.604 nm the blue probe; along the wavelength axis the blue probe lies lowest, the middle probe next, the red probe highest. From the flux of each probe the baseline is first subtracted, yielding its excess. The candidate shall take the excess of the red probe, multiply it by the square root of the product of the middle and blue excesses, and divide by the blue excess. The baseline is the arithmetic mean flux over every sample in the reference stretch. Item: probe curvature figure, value 0.03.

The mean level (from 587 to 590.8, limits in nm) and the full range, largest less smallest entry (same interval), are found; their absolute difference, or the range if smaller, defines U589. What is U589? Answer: 14.0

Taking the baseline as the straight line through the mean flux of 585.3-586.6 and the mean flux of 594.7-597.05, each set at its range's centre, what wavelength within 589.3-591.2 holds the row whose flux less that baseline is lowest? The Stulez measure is 589.604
